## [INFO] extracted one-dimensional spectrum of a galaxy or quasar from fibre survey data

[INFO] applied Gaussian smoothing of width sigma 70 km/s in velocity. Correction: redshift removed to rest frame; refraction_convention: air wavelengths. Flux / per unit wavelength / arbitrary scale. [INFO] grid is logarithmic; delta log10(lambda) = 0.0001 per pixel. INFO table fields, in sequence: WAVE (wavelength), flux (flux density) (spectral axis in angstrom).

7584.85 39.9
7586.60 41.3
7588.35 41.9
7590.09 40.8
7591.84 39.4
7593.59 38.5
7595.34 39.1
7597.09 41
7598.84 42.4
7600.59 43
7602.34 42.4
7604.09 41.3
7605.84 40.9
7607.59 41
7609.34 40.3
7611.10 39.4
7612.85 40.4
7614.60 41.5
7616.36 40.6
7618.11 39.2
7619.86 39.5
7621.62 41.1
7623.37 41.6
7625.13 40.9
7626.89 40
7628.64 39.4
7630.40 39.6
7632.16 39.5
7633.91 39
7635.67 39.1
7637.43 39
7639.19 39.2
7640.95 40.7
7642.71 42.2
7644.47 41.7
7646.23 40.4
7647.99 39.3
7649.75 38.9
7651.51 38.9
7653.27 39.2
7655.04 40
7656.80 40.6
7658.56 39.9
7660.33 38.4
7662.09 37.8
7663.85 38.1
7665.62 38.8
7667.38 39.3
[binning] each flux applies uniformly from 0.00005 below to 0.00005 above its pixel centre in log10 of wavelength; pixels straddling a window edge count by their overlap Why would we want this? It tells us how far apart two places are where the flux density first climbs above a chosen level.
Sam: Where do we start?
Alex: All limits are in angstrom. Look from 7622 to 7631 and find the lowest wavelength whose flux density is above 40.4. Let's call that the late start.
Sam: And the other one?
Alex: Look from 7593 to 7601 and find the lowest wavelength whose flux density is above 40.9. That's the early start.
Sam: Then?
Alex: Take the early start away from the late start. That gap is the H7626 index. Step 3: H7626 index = 26.3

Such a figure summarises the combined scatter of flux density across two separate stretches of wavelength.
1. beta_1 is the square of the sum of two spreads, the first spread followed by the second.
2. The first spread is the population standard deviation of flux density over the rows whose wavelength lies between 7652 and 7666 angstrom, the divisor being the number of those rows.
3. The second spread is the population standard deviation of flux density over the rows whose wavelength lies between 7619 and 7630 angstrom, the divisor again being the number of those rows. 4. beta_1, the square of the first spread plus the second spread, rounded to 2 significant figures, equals 3.1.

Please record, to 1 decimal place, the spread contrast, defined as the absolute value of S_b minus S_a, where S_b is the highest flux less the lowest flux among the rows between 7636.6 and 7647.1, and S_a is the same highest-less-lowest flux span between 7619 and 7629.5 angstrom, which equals 1.0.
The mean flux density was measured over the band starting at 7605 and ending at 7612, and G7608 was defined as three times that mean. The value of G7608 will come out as 121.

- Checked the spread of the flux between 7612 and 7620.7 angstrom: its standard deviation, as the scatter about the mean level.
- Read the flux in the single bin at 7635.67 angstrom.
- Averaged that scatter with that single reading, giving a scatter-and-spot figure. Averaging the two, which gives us 20.0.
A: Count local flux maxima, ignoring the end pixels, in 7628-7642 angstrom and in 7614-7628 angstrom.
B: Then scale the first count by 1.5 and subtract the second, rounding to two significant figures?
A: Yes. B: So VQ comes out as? 2.0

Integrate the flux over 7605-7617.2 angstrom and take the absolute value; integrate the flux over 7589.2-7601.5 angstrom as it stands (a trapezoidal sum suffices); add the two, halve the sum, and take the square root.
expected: 22.3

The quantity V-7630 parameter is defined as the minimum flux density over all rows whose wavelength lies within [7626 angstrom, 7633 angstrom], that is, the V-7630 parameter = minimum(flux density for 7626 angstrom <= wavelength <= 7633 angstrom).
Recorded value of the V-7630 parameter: 39.4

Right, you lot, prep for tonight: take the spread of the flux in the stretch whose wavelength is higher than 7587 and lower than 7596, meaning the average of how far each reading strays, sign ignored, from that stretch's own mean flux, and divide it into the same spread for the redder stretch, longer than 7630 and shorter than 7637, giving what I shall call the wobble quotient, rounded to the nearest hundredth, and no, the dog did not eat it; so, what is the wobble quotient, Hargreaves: 0.22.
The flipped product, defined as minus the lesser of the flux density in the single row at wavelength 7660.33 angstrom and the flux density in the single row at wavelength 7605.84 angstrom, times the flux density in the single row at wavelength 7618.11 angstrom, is -1505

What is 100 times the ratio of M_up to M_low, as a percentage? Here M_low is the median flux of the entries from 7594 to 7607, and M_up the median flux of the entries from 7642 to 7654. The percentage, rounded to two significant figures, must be 95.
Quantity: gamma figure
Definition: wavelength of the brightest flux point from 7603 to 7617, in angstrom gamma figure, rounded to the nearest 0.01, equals 7614.60 angstrom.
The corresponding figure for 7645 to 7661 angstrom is 7656.80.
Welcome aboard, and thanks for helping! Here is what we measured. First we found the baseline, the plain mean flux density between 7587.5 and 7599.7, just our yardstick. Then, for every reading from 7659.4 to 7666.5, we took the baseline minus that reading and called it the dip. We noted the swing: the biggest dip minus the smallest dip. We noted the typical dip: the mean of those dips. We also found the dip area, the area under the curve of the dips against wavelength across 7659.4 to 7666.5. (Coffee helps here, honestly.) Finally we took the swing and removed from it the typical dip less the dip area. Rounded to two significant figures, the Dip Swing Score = 14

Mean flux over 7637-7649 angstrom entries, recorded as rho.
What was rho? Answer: 40.4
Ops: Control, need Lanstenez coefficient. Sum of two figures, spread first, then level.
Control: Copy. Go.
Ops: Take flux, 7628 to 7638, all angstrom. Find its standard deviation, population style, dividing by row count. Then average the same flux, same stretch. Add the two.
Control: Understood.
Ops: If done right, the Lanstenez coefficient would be 39.5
